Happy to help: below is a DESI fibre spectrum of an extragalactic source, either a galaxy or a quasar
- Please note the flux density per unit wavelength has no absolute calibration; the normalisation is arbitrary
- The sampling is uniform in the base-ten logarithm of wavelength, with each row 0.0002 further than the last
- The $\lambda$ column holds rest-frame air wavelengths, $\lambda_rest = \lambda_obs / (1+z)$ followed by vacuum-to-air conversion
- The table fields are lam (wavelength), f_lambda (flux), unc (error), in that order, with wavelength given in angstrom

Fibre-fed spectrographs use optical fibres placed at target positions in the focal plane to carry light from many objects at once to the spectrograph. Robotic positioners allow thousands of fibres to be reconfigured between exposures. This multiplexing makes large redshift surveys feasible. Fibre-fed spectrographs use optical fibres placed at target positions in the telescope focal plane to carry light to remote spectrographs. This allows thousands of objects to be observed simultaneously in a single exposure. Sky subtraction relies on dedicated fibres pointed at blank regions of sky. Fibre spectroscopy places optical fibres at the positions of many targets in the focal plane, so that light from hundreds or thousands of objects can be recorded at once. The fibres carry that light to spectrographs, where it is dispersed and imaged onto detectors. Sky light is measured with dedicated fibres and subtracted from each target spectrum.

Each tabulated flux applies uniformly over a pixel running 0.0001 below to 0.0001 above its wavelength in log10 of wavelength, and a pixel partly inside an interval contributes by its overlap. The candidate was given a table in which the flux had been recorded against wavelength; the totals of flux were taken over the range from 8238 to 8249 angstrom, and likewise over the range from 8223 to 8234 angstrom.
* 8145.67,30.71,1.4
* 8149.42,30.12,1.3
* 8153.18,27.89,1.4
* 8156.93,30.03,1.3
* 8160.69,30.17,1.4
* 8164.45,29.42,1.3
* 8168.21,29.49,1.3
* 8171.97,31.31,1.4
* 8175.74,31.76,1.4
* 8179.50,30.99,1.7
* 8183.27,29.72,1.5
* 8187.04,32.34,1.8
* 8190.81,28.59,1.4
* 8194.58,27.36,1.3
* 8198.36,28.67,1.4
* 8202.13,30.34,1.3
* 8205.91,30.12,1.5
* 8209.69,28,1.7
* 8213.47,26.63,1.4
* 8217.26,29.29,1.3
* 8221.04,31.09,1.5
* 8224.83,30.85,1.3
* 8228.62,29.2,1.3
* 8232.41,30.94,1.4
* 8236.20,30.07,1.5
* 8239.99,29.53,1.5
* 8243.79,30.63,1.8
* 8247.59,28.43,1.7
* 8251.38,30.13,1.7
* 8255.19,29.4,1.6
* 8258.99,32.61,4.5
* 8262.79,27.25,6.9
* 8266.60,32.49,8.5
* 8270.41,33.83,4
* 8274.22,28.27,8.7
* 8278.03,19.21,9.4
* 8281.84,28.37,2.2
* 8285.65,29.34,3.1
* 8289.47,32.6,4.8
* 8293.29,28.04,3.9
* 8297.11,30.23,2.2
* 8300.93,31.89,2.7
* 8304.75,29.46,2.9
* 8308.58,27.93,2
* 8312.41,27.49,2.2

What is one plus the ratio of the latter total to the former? 2.03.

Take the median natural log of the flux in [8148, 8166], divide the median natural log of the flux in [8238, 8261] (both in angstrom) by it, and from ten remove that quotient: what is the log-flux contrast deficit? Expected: 9.00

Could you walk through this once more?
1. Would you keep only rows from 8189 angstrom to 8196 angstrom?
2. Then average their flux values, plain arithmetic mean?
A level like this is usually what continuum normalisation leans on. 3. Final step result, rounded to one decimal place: 28.0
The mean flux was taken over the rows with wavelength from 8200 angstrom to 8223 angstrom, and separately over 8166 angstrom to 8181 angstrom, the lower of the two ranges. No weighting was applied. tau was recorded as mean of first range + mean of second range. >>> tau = 60.1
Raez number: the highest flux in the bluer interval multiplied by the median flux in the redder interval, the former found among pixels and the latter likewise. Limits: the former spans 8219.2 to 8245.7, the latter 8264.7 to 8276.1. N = 1010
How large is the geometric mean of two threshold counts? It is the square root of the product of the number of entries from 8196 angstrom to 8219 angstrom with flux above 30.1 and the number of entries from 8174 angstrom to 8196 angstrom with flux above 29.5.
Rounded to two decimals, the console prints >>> 2.83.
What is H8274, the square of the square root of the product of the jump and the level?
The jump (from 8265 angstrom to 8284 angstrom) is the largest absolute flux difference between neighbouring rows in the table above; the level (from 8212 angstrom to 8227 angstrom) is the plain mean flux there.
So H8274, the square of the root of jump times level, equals 270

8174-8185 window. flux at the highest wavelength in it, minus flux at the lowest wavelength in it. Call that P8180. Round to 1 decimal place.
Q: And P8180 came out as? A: -2.0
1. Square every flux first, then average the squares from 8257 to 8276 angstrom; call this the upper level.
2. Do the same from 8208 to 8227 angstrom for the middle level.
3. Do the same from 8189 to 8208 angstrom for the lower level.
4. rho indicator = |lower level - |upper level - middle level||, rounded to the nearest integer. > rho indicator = 736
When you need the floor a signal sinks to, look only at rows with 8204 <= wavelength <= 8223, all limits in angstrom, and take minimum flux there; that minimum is 26.63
